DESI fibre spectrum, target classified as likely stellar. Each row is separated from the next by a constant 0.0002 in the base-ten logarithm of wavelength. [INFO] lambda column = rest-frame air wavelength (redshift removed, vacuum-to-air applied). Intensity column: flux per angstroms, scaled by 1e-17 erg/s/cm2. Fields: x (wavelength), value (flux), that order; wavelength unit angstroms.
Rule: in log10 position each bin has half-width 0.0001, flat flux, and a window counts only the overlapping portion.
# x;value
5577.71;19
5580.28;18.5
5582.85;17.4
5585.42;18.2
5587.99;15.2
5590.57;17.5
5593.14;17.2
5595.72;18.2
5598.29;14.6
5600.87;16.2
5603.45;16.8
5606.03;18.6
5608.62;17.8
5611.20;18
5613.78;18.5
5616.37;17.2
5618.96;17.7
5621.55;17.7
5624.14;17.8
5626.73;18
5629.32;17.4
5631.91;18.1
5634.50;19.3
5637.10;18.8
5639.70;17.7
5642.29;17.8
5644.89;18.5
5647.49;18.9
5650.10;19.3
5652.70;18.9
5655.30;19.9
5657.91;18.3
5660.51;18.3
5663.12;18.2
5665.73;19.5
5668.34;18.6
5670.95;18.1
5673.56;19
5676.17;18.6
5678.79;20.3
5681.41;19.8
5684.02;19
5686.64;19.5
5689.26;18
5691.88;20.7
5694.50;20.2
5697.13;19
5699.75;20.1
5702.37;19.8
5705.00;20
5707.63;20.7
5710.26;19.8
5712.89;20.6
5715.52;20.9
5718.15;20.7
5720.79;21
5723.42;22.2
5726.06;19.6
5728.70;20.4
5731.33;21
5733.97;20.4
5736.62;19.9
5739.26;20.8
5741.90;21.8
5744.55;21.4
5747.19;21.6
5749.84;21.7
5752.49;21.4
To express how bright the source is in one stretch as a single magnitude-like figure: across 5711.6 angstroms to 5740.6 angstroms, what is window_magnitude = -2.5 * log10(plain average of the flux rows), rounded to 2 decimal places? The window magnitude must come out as -3.29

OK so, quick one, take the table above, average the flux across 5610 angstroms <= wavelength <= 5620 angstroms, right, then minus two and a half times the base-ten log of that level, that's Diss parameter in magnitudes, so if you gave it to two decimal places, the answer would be -3.13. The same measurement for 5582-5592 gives -3.08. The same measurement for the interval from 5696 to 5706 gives -3.24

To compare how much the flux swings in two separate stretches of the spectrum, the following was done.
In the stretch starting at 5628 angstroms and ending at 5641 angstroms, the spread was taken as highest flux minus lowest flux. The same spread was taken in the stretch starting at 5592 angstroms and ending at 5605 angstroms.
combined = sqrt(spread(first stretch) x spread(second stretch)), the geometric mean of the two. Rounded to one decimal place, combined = 2.6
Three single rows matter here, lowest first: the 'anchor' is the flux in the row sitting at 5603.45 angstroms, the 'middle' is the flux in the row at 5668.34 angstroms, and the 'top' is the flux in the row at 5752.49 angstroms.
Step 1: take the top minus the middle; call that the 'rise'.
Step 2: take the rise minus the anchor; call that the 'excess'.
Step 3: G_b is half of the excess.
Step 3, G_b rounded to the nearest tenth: -7.0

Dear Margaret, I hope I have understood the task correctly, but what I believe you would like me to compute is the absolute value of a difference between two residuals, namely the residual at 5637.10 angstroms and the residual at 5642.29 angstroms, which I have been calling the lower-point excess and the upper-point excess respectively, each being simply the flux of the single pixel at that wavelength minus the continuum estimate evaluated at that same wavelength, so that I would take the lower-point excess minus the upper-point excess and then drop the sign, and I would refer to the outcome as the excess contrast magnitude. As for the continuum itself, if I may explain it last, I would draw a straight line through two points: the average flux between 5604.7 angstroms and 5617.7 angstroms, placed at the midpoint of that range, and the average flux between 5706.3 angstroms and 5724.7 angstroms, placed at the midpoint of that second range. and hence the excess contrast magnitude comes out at 1.1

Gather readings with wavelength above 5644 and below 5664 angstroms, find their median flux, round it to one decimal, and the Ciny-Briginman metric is 18.7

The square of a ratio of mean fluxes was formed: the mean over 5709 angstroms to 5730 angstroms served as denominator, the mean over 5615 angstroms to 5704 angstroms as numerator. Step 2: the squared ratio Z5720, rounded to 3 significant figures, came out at 0.826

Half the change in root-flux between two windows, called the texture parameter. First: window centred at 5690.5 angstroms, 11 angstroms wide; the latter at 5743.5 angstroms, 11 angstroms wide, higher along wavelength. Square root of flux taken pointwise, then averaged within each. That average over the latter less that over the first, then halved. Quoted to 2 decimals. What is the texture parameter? 0.10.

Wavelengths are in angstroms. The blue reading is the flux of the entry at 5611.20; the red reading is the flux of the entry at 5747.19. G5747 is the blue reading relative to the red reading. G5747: 0.83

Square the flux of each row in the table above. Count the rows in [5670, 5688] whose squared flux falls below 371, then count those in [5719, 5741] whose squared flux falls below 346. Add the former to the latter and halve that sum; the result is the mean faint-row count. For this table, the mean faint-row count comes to 2.0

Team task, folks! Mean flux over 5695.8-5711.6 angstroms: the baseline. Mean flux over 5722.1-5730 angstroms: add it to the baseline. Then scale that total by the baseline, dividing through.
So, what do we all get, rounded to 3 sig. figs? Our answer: 2.04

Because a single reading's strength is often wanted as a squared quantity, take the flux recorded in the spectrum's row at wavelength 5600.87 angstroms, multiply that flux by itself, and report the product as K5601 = 262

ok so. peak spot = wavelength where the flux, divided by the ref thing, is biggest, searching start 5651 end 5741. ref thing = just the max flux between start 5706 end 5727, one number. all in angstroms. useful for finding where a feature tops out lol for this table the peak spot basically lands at 5723.42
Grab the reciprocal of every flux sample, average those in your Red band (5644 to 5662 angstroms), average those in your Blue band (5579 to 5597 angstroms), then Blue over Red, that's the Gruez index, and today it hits 1.08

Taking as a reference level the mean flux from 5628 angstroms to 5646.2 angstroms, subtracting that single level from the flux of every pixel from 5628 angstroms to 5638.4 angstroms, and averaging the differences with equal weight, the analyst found 0.2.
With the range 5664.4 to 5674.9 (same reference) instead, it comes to 0.6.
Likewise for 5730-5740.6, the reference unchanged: 2.3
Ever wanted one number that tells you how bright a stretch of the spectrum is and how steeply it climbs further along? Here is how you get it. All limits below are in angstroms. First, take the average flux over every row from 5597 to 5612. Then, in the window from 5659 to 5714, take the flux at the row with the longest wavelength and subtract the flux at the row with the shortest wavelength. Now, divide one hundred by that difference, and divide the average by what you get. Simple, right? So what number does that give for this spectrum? 0.39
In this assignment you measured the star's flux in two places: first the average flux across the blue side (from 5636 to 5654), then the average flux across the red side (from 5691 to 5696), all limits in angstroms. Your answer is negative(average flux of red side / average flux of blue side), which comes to -1.10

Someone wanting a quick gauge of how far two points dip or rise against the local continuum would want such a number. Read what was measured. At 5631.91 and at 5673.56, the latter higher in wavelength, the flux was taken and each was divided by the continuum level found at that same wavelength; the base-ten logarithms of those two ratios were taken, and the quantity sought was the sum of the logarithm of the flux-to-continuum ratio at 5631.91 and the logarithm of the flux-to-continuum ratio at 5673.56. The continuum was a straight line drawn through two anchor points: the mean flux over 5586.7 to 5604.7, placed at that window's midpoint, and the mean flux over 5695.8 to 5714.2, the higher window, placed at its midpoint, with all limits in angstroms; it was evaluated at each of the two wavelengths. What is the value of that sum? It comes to 0.01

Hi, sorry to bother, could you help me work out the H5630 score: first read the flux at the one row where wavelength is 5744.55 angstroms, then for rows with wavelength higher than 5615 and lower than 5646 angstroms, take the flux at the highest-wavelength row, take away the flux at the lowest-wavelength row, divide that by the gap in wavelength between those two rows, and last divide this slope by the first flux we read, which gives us 0.0021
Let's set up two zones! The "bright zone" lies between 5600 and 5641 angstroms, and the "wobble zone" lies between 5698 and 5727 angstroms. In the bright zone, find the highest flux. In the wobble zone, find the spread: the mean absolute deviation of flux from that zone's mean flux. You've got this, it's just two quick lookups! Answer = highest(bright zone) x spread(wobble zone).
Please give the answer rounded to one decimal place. 11.1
